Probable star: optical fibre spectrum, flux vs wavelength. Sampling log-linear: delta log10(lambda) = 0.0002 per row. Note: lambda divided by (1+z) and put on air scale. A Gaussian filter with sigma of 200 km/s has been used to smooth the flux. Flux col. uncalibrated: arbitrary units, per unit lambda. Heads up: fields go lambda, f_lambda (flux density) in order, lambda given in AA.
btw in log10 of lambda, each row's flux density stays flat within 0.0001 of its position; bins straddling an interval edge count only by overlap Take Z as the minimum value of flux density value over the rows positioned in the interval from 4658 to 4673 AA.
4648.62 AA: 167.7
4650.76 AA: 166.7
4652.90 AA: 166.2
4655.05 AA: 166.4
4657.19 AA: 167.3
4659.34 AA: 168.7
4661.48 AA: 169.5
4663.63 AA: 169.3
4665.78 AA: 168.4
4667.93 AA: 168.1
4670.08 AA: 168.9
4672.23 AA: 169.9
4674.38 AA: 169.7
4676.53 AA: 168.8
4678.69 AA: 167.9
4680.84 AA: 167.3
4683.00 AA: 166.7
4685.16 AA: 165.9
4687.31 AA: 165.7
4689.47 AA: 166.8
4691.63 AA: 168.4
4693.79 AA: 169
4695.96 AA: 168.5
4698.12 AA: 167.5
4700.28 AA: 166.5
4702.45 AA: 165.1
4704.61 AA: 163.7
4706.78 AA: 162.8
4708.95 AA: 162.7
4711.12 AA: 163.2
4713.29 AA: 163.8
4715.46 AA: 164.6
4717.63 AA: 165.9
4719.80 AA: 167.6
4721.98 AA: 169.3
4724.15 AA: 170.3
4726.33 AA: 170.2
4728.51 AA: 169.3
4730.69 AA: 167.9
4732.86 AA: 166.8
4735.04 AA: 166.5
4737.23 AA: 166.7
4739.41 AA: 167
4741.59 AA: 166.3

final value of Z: 168.1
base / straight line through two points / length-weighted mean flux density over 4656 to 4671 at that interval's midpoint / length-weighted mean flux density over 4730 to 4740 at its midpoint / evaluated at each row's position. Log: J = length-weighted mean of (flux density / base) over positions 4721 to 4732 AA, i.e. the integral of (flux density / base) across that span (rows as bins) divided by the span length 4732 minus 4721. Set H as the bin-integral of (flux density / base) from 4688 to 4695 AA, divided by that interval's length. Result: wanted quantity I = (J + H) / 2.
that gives 1.01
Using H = 0.999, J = 1.01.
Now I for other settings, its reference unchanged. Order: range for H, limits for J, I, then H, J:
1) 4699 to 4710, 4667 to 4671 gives 0.99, 0.980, 1.00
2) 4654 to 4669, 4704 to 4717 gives 0.99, 0.998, 0.98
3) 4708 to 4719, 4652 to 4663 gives 0.99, 0.981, 0.99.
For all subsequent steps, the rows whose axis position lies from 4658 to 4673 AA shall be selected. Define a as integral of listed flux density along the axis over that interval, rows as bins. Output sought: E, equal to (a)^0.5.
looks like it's 50.3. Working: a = 2533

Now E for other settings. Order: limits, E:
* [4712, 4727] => 50.1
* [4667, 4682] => 50.3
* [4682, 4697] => 50.1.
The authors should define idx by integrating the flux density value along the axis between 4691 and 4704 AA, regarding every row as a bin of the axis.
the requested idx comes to 2176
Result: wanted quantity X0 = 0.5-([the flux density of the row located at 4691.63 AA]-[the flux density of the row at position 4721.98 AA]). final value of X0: 1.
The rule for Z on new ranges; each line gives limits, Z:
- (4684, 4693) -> 165.7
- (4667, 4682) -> 167.3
